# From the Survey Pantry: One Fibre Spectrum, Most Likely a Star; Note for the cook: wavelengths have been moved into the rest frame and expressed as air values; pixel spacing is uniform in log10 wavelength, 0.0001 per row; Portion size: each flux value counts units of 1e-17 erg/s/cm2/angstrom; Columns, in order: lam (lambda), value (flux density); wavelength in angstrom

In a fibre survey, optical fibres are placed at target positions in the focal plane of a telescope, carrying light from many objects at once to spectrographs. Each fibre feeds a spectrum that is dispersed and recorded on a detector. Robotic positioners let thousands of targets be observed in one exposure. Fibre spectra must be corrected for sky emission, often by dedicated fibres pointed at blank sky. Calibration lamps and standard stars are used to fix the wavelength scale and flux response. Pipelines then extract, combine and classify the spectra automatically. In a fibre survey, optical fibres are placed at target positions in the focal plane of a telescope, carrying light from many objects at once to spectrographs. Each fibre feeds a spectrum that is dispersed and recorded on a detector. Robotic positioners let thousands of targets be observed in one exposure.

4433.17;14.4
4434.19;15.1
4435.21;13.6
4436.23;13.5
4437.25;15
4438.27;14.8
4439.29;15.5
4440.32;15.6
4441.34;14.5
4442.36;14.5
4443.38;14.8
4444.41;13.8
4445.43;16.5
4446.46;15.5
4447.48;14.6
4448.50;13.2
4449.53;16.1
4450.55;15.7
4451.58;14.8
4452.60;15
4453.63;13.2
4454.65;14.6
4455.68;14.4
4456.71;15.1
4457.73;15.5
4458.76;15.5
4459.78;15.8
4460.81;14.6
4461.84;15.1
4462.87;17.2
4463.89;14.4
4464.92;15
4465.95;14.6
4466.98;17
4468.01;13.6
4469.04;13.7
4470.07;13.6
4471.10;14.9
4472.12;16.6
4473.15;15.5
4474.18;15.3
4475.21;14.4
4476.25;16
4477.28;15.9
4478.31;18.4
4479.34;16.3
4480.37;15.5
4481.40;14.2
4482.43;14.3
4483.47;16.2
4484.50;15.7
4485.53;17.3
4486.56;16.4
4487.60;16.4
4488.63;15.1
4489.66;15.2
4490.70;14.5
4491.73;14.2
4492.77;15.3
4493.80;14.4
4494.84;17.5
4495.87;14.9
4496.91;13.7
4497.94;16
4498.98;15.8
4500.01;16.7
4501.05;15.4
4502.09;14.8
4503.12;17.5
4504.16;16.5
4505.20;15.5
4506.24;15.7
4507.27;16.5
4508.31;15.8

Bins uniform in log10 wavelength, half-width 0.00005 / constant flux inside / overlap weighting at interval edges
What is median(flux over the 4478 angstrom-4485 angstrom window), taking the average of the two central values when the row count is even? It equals 15.7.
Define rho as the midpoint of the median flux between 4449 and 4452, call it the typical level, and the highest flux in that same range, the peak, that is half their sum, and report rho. 15.9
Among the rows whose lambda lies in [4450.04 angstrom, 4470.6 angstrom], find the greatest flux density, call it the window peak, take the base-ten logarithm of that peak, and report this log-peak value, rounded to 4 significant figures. 1.236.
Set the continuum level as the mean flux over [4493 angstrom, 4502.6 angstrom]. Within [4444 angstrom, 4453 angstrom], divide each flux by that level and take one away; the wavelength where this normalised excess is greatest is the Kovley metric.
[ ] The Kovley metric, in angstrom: 4445.43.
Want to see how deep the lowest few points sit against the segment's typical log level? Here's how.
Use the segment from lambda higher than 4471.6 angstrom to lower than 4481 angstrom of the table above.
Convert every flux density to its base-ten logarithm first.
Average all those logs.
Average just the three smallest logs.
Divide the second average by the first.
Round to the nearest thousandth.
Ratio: 0.979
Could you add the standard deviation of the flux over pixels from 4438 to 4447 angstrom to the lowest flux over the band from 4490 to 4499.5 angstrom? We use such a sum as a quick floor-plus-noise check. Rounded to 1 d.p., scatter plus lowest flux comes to 14.5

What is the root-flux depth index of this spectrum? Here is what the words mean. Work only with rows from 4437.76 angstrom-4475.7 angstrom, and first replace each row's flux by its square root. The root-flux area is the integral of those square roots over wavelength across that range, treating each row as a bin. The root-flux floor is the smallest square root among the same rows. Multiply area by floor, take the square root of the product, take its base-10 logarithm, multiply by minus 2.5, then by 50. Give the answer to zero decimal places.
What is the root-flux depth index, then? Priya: -170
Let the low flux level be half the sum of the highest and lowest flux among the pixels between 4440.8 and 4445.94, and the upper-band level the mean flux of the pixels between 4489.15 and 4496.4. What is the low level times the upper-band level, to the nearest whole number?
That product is 229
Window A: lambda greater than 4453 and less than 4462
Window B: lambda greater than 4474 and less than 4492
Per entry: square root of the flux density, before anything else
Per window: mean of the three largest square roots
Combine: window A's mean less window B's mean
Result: -0.22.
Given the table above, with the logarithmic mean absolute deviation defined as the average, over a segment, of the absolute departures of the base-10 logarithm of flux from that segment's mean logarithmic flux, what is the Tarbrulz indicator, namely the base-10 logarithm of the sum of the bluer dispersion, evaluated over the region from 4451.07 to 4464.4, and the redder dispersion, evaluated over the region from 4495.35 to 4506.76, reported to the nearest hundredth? -1.41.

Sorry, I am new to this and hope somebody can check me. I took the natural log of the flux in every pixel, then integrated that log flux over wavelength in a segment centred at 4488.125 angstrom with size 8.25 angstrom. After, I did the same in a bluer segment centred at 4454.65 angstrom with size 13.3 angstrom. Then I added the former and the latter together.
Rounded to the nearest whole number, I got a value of 59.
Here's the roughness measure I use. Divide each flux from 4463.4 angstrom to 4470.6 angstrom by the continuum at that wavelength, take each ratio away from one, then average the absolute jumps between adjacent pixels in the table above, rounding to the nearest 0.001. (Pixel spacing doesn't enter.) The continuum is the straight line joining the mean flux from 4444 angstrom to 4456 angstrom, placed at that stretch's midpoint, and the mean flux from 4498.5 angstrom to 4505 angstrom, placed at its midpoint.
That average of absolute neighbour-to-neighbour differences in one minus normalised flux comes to 0.077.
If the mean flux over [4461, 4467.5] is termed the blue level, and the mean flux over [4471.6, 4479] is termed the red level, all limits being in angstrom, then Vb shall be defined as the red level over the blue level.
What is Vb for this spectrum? 1.03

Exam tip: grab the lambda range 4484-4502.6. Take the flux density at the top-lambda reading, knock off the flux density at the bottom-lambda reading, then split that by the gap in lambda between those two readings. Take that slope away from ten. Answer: 10.1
